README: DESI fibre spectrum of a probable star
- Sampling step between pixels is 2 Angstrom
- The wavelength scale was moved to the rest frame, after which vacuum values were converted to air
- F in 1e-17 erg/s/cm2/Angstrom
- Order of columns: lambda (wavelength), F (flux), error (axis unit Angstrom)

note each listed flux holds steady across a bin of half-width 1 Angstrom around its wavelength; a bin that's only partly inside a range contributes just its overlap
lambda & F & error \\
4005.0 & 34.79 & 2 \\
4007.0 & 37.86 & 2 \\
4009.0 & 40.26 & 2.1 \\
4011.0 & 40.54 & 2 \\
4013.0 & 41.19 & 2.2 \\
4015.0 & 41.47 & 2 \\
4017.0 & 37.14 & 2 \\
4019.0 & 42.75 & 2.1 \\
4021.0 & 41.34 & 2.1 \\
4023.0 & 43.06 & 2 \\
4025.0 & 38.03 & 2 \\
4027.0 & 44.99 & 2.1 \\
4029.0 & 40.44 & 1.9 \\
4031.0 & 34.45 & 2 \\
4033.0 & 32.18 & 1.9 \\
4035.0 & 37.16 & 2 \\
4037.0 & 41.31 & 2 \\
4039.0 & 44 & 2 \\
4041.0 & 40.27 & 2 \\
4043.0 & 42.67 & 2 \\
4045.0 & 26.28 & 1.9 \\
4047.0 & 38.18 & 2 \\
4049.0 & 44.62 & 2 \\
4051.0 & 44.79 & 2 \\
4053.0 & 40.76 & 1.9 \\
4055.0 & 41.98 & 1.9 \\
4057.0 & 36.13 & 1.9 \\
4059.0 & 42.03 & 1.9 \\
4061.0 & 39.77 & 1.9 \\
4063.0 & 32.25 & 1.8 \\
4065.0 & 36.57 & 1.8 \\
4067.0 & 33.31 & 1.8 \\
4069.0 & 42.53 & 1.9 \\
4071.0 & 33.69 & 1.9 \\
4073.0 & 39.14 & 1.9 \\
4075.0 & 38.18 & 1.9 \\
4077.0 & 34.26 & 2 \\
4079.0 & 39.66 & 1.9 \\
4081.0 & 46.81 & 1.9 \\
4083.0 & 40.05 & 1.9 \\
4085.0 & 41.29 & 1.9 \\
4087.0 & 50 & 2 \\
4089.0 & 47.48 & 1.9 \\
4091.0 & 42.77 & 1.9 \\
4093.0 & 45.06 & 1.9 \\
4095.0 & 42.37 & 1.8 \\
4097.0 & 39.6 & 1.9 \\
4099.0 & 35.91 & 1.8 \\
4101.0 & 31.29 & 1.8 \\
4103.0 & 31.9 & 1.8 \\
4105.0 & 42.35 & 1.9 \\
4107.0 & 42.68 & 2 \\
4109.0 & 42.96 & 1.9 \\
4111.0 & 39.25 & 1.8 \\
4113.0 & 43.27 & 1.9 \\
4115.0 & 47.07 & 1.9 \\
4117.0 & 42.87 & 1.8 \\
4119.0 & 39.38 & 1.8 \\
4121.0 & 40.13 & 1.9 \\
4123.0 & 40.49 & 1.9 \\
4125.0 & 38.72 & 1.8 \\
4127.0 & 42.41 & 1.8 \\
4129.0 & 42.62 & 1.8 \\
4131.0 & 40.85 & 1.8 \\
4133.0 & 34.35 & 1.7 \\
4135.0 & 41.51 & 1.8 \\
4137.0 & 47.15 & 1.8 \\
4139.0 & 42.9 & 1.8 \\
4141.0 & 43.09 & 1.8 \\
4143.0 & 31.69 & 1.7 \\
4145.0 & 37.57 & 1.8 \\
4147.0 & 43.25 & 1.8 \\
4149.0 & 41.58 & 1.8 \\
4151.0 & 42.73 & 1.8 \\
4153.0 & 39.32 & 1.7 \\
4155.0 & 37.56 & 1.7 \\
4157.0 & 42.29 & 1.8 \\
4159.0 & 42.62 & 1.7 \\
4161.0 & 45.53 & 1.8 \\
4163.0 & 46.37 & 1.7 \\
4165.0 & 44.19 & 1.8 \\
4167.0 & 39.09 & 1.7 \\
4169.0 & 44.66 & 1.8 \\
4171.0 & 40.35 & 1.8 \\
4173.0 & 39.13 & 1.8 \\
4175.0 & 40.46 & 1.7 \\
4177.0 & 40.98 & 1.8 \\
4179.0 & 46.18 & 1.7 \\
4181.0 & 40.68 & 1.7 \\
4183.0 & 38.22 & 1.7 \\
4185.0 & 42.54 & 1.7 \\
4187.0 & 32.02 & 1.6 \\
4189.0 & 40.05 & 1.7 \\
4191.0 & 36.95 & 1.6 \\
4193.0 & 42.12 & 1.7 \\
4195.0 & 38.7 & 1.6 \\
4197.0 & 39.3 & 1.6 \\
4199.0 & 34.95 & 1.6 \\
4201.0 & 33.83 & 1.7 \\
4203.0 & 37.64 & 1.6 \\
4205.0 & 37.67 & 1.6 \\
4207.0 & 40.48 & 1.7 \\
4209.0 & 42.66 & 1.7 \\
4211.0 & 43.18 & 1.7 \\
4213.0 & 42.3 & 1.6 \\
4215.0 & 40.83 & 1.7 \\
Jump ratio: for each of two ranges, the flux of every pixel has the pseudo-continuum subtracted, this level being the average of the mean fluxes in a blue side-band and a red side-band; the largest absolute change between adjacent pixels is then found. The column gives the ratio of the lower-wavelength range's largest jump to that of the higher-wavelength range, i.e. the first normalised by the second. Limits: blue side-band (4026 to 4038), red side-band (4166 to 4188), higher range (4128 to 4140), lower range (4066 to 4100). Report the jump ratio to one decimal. 1.3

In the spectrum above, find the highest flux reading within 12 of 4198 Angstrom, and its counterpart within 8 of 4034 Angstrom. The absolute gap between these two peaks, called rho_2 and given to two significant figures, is 2.3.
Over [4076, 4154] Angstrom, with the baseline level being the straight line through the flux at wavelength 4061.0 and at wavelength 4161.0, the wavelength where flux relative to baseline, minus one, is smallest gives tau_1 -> 4143.0 Angstrom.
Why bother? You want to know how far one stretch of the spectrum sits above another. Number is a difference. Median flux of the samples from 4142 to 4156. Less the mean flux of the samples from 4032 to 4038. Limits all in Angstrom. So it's 2.4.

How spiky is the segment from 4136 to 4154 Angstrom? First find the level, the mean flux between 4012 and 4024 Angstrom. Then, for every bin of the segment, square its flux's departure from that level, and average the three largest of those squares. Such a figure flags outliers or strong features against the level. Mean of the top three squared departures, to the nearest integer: 46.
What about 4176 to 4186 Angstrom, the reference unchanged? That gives 12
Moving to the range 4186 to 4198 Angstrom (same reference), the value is 36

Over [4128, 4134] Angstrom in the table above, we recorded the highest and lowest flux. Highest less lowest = 8.3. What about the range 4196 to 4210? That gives 8.8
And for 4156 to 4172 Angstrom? 7.3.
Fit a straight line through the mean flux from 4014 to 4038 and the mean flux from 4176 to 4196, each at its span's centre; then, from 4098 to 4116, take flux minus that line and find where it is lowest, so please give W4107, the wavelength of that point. 4101.0 Angstrom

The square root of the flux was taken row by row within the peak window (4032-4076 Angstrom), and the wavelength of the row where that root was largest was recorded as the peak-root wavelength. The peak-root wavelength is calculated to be 4051.0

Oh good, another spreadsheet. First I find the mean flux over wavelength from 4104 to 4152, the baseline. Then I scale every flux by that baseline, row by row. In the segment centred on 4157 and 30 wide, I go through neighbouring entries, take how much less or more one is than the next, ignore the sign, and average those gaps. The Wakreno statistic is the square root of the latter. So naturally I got 0.281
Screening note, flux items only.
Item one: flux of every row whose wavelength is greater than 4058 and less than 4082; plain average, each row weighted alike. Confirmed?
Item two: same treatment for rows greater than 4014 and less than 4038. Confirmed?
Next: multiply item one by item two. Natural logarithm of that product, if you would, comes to 7.32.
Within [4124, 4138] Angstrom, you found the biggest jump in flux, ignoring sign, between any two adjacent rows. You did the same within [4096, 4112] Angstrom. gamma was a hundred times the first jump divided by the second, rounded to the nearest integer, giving 69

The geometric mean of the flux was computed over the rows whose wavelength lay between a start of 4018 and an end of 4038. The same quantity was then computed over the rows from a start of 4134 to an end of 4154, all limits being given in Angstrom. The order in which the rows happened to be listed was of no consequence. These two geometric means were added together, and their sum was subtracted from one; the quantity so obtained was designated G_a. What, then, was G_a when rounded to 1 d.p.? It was -79.3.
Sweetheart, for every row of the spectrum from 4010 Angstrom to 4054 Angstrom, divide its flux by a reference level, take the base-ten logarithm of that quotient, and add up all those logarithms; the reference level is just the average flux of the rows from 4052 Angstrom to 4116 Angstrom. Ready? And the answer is -0.11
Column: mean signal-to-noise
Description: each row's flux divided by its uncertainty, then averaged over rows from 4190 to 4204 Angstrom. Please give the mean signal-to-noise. 23.1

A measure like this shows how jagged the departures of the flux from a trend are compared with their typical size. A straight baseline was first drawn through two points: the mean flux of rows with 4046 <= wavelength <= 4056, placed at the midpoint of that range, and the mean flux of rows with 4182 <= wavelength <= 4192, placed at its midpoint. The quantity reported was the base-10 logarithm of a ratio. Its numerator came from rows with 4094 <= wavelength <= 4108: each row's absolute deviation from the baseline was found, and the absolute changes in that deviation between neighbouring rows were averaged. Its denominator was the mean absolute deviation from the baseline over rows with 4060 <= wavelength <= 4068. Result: -0.4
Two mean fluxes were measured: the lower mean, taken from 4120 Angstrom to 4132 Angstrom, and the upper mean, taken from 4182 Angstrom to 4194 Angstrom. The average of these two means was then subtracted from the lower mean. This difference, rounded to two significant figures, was 1.1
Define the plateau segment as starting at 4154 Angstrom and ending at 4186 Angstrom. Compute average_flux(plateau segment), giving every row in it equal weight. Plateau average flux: 41.9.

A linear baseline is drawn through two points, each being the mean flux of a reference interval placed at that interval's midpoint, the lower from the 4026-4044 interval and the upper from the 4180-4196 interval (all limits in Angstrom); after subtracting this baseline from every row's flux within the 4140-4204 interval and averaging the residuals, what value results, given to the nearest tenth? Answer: 1.2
